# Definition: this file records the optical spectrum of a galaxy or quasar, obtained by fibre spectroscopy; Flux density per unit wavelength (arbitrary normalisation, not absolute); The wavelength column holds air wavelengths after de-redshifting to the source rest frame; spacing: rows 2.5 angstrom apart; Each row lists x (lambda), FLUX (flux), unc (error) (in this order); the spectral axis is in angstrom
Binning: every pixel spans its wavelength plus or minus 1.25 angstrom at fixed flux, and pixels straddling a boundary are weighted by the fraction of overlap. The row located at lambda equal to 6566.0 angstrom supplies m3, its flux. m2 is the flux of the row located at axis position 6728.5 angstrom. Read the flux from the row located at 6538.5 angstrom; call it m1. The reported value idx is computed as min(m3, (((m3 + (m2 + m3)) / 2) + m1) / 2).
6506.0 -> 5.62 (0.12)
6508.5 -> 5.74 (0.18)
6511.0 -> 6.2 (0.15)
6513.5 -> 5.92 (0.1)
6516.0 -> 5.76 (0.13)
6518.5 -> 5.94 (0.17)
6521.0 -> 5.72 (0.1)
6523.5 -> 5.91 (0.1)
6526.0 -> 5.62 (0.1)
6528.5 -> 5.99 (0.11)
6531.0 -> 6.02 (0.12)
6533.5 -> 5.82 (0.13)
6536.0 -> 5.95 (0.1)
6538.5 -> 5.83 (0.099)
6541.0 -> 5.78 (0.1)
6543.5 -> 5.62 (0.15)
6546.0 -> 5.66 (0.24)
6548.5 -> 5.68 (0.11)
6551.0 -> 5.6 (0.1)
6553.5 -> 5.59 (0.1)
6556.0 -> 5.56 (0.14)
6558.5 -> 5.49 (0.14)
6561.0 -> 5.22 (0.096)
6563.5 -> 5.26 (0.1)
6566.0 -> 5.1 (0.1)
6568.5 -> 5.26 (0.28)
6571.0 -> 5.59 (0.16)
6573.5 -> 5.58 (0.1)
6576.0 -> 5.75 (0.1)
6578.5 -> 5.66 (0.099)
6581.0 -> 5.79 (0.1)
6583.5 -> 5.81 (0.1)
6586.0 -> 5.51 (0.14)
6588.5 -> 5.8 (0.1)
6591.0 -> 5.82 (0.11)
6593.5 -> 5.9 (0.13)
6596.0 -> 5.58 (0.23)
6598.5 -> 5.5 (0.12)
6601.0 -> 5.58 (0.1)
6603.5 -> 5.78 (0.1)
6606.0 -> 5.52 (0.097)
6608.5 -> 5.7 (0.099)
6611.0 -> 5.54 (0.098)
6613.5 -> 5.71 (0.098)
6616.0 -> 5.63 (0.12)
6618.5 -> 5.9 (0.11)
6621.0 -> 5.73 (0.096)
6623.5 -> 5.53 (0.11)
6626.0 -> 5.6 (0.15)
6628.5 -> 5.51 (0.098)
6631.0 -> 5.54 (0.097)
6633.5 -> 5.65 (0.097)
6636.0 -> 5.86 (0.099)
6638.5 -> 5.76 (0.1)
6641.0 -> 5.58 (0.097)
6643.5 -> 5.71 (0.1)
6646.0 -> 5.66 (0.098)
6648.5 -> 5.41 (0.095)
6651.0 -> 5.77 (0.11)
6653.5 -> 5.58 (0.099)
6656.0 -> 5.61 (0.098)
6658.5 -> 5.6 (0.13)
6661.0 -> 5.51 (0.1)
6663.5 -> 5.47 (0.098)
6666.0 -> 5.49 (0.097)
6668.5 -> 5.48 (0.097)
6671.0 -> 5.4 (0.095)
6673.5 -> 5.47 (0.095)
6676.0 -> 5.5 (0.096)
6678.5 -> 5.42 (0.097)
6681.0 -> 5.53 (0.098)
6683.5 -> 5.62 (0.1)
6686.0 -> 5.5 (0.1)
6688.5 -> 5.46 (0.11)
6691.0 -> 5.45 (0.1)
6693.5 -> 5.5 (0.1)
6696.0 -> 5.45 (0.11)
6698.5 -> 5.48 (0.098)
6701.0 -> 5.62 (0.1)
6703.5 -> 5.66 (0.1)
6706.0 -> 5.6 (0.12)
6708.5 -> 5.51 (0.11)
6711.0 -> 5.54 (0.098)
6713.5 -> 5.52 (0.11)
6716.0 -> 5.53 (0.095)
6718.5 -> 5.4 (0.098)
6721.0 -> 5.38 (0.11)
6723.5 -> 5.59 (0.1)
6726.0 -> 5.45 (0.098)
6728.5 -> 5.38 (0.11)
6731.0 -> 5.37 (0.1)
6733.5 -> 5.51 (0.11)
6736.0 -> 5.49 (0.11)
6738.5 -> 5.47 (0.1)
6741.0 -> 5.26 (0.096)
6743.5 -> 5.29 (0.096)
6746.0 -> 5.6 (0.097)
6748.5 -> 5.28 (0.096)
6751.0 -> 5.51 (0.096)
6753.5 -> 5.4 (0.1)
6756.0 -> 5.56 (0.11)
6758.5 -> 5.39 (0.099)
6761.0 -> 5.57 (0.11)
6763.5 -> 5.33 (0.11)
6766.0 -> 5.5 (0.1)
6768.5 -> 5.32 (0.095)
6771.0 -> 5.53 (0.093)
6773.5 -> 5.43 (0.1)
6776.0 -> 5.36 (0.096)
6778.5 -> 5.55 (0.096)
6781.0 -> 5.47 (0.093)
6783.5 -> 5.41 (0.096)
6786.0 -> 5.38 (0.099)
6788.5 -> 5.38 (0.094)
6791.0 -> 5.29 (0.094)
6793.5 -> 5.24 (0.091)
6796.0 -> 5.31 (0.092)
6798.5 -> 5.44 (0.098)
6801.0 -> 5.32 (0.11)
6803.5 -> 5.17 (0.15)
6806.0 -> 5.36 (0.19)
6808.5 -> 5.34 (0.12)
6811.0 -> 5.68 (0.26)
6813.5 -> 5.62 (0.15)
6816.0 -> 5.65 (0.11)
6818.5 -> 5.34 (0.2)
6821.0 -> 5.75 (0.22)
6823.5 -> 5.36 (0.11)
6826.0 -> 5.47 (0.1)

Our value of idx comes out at 5.1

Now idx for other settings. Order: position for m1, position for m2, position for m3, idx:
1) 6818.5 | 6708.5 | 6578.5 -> 5.7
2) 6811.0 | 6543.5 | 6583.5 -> 5.8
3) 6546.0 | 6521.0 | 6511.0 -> 6.2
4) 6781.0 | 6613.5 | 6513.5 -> 5.9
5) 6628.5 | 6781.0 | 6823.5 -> 5.4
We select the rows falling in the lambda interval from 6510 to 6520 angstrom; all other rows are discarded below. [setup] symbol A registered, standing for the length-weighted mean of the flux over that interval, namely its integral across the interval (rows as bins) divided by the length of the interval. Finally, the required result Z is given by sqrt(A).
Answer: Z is 2.44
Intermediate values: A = 5.94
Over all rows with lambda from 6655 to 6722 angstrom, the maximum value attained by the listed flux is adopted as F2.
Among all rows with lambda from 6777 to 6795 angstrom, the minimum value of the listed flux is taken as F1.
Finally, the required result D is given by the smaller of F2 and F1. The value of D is 5.24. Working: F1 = 5.24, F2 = 5.66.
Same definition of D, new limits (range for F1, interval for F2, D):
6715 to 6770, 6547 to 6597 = 5.26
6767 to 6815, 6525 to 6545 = 5.17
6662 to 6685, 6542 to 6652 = 5.40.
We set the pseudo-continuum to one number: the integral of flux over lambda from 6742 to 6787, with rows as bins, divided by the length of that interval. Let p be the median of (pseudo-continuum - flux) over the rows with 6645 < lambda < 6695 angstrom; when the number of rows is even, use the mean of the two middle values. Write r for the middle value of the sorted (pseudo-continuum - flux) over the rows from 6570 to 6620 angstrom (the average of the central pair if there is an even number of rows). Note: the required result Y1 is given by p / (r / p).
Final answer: -0.02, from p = -0.06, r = -0.24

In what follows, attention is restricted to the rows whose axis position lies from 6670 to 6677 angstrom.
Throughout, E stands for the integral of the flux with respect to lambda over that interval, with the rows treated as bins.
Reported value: 38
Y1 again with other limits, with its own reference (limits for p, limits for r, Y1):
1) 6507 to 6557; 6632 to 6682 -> -0.94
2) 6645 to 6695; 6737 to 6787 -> 0.23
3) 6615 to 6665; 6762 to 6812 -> 0.42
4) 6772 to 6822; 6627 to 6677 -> -0.03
